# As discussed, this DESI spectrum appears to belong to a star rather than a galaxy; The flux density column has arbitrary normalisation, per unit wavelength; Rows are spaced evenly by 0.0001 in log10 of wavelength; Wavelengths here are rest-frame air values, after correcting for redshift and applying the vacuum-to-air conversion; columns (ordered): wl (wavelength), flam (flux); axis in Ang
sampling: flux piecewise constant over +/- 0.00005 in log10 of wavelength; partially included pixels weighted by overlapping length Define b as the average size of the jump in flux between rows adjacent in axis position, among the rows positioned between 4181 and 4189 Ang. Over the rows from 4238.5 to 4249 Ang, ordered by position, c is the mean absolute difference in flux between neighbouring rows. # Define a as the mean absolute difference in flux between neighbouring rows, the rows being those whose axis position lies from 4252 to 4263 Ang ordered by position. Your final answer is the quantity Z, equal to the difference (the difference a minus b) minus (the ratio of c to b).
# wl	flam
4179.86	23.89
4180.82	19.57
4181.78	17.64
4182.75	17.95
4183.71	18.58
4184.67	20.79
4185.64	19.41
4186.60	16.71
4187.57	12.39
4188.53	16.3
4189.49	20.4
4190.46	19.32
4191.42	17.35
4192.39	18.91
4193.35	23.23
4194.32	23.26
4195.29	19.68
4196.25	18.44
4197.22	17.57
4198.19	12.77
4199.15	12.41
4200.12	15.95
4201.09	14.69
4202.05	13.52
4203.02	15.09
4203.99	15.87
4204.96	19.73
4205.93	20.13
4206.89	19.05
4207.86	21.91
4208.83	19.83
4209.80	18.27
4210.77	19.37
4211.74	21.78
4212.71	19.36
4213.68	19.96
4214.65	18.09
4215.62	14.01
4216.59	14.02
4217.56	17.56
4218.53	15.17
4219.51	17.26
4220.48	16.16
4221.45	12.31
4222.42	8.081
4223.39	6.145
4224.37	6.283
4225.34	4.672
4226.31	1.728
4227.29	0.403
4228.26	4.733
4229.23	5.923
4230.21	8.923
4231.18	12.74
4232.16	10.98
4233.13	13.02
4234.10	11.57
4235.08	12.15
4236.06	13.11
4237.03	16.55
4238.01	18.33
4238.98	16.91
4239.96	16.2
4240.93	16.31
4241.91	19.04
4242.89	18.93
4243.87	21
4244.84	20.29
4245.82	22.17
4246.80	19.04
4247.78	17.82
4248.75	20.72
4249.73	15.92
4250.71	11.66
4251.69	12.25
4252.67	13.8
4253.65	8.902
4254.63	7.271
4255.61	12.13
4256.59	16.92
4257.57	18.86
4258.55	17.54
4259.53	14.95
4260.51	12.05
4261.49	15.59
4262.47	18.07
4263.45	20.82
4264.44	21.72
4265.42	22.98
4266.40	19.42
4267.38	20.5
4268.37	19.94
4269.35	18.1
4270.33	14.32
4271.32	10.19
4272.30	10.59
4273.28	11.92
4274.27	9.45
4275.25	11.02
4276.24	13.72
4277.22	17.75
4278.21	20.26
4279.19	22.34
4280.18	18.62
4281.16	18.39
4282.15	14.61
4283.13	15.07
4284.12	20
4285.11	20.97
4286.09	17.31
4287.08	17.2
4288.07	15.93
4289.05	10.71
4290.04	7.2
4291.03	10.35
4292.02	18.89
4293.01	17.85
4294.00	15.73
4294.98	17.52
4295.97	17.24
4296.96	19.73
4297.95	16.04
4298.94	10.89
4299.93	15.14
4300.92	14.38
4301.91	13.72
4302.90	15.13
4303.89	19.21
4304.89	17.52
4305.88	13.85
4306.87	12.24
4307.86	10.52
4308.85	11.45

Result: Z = 0.2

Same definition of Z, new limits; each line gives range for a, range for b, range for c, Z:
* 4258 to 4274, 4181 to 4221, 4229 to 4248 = -0.7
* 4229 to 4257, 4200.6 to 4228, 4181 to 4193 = -0.8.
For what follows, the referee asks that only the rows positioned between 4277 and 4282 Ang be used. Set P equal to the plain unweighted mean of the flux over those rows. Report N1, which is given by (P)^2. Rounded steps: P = 19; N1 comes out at 379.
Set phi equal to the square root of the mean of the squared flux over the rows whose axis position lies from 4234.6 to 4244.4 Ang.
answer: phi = 17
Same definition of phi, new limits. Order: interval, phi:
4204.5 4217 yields 19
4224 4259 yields 15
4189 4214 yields 19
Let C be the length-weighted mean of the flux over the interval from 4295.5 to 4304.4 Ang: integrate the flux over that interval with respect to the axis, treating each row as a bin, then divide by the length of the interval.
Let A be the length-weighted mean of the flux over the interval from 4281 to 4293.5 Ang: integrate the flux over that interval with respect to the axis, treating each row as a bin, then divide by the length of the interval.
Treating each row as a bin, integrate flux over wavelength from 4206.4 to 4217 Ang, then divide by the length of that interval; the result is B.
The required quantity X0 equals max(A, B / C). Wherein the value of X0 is 15.7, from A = 15.7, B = 18.7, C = 15.7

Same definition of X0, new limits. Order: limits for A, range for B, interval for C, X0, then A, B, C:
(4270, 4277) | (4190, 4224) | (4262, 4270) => 11.8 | 11.8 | 17.0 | 20.1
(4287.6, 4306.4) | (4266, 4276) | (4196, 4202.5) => 15.1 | 15.1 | 14.5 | 14.9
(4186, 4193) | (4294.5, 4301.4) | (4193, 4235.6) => 17.5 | 17.5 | 15.8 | 14.4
